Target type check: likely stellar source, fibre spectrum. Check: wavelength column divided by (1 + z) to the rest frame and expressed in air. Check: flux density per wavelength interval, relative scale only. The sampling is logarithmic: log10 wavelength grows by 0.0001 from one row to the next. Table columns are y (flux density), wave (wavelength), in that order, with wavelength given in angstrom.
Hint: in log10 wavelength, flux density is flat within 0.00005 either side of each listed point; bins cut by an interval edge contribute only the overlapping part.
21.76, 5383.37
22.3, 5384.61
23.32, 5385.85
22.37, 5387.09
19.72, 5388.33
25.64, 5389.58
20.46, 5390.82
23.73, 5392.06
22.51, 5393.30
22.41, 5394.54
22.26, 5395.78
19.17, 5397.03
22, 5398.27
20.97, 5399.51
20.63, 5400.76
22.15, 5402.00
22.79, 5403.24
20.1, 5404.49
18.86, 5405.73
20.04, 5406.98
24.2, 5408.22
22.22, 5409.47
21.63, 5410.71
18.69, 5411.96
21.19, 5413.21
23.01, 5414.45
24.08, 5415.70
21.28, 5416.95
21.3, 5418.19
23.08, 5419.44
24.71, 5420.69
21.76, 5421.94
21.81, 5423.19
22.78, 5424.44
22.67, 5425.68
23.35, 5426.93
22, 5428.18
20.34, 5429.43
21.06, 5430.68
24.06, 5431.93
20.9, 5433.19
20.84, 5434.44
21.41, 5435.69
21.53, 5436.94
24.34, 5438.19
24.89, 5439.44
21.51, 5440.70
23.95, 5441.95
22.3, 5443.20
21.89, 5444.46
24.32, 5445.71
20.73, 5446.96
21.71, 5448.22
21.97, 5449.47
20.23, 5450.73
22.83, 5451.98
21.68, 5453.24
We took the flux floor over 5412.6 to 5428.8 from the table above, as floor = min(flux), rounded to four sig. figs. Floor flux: 21.19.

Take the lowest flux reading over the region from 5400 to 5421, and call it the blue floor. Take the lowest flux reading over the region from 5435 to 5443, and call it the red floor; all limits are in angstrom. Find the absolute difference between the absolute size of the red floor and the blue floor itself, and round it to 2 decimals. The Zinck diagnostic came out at 2.72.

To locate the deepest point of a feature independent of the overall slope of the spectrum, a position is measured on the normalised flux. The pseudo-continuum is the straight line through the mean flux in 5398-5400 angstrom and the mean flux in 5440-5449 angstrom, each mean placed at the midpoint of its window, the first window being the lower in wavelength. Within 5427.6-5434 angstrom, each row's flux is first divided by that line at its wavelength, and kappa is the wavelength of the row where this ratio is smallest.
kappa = 5429.43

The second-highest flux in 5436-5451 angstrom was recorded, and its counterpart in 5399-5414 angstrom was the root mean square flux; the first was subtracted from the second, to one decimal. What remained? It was -3.2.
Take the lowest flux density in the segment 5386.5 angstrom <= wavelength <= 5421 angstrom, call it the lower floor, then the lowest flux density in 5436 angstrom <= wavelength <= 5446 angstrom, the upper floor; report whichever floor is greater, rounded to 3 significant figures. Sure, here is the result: 21.5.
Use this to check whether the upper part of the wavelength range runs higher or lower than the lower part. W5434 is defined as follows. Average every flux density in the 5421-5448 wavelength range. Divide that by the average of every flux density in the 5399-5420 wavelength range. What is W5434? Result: 1.04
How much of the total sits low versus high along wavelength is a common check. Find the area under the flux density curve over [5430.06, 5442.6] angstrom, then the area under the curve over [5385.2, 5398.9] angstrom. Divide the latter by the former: 1.08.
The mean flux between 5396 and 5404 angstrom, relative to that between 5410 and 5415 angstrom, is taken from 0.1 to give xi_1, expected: -0.91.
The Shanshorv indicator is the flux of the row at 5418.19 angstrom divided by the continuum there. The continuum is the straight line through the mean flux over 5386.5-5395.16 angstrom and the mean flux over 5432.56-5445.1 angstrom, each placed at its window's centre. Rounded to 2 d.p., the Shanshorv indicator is 0.95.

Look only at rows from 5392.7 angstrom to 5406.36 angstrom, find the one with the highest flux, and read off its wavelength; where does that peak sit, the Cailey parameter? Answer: 5403.24 angstrom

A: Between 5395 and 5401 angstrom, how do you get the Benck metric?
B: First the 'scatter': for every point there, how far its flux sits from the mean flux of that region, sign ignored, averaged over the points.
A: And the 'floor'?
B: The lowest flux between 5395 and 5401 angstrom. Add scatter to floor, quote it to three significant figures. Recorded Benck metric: 20.1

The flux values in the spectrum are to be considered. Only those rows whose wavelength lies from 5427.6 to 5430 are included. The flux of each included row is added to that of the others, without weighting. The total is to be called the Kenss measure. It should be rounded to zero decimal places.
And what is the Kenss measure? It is 42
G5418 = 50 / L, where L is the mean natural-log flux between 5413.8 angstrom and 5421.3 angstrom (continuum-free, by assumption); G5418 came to 16.0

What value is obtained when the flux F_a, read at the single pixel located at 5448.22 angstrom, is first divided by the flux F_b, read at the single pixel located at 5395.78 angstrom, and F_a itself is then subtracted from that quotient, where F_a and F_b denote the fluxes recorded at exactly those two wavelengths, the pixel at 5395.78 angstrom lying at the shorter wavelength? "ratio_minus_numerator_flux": -20.7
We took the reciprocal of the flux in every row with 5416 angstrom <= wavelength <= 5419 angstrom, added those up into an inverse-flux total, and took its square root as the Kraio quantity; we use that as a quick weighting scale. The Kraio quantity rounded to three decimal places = 0.306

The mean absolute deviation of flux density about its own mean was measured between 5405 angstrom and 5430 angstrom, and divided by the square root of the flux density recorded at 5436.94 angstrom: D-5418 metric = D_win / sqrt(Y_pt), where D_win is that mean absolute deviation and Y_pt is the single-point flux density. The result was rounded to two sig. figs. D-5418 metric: 0.27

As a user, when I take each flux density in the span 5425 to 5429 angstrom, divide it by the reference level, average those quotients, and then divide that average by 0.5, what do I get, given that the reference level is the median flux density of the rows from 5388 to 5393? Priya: 2.05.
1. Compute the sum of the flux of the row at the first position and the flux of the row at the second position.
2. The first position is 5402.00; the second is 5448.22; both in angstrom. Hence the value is 43.9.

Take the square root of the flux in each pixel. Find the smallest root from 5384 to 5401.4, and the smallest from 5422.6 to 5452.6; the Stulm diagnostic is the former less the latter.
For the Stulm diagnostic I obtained -0.12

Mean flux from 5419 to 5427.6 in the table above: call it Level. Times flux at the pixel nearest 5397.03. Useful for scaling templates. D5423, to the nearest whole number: 439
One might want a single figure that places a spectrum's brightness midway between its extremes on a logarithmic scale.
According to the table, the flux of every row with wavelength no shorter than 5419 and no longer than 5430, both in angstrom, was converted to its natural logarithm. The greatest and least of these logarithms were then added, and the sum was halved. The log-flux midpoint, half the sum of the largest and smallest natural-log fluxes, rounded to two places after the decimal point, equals 3.11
